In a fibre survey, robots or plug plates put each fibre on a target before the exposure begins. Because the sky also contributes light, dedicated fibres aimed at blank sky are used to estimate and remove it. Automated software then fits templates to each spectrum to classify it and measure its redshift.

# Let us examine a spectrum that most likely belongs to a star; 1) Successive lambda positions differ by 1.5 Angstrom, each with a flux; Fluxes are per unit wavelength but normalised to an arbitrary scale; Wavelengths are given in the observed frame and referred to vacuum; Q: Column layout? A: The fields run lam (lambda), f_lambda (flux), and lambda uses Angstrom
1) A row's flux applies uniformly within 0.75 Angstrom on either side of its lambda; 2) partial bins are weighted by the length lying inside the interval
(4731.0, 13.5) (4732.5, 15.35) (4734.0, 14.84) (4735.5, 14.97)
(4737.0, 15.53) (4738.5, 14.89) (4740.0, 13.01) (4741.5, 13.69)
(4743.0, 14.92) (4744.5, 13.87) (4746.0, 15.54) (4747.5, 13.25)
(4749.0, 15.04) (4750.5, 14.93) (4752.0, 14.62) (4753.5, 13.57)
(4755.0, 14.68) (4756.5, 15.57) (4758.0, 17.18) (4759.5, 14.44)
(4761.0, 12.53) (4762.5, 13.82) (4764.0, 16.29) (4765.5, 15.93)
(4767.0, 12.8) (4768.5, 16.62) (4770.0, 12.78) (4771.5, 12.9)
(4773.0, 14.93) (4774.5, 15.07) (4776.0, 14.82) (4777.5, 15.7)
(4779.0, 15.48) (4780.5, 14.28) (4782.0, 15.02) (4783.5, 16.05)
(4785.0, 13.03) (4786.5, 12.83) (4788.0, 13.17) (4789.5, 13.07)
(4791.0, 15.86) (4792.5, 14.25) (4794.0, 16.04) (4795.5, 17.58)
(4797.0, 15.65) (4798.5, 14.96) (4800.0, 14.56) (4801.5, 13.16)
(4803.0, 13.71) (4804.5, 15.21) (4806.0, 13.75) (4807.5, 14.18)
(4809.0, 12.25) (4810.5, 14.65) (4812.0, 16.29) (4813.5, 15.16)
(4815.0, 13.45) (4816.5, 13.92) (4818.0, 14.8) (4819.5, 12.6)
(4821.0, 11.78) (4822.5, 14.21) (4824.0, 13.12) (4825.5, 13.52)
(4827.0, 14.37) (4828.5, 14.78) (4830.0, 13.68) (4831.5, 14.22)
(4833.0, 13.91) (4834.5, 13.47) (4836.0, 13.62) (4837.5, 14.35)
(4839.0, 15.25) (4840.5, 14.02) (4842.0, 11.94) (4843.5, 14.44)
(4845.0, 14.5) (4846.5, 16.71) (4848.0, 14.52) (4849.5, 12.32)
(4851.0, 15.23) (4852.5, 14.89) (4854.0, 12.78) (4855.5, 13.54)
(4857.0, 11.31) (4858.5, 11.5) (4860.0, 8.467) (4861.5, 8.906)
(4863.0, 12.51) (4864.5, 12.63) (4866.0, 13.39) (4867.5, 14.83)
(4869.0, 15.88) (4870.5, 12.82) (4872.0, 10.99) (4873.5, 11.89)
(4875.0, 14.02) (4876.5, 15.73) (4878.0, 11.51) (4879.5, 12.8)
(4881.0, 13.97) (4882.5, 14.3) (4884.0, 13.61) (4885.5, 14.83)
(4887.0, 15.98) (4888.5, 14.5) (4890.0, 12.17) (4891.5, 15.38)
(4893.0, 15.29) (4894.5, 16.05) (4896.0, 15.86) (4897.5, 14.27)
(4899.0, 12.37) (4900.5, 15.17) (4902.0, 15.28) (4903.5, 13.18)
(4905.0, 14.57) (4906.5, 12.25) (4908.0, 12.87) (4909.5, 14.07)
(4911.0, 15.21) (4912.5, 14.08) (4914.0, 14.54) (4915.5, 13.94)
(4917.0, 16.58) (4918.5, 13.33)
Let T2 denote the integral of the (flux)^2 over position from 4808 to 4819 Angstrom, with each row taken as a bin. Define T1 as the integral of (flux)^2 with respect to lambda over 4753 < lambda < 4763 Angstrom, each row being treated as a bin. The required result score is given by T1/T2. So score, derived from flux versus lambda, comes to 0.9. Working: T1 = 2147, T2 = 2270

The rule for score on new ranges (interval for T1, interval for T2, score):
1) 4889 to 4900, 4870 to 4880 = 1.4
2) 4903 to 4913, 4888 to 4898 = 0.9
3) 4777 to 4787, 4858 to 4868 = 1.5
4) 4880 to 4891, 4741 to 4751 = 1.1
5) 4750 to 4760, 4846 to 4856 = 1.1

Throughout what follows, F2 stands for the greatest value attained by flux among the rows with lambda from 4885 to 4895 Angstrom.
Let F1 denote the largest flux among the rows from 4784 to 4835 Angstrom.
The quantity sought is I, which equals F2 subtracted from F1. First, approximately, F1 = 17.58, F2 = 16.05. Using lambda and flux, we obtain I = 1.5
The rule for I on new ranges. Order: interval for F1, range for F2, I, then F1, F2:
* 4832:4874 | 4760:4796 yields -0.9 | 16.71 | 17.58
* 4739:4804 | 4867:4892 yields 1.6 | 17.58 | 15.98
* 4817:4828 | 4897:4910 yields -0.5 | 14.8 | 15.28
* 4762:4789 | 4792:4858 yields -1.0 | 16.62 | 17.58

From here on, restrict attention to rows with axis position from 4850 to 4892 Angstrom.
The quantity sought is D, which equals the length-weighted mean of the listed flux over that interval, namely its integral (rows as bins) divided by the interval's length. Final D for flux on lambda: 13.2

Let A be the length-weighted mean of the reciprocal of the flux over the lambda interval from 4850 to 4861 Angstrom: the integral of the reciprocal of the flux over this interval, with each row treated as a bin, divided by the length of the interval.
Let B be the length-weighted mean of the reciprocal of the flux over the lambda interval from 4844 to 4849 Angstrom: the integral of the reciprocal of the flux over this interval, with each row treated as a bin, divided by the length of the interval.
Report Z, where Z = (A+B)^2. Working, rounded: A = 0.083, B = 0.067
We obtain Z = 0.0225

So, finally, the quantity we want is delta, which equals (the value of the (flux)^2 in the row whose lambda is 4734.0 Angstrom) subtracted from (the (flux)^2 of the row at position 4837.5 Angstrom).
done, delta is -14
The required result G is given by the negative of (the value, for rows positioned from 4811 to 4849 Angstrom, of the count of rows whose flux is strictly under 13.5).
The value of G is -6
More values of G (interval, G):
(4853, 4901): -15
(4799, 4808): -1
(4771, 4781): -1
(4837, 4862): -7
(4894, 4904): -2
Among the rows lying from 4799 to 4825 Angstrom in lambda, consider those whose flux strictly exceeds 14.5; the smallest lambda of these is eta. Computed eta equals 4800.0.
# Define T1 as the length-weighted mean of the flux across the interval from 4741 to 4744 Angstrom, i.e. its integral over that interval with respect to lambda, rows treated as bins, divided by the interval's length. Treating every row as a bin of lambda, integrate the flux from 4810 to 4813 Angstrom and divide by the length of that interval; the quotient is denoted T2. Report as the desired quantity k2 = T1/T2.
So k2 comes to 0.92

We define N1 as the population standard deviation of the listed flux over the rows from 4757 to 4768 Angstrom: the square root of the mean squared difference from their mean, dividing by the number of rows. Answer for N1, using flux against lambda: 1.66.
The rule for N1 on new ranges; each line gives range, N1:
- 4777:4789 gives 1.22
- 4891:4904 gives 1.18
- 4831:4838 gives 0.34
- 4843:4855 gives 1.29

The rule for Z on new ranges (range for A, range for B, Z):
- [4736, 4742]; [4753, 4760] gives 0.0186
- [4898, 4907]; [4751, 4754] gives 0.0205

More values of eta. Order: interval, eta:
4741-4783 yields 4743.0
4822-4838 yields 4828.5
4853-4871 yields 4867.5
